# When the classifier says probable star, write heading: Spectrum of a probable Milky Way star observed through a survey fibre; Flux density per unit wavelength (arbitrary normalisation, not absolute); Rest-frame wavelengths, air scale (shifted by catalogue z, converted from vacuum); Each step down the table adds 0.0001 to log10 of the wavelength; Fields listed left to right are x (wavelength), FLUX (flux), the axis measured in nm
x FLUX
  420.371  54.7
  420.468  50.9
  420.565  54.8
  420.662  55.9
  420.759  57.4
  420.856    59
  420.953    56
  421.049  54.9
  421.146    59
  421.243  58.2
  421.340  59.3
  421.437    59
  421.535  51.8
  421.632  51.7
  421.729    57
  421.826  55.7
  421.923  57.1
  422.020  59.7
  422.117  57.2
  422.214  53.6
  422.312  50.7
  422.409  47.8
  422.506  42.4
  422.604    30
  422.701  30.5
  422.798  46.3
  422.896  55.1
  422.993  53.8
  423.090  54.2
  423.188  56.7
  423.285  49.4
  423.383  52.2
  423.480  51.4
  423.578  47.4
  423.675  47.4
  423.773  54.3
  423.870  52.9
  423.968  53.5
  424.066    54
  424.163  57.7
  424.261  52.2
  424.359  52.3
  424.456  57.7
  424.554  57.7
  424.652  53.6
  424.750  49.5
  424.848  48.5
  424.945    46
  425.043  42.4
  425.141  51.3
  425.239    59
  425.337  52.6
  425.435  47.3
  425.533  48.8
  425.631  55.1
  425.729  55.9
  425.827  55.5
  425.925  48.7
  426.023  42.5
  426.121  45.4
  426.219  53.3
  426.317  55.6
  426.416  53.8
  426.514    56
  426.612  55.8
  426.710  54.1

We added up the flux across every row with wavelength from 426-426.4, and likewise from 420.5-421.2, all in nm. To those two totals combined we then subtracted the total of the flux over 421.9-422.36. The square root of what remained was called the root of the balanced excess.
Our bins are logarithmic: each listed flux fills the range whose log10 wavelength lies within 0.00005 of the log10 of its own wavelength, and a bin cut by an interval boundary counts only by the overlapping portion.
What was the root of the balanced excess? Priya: 17.8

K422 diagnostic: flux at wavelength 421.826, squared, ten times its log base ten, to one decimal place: 34.9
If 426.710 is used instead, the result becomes 34.7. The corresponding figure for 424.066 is 34.6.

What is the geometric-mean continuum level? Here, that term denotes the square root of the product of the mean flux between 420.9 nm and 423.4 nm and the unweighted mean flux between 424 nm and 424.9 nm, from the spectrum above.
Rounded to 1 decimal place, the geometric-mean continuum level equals 53.0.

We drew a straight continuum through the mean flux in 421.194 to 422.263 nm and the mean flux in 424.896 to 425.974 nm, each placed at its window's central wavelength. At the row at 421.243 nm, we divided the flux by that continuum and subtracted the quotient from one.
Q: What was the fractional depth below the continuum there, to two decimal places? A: -0.02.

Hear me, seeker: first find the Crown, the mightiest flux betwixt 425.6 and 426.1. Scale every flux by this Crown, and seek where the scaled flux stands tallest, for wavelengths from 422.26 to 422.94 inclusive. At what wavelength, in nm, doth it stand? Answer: 422.896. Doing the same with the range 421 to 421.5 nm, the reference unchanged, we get 421.340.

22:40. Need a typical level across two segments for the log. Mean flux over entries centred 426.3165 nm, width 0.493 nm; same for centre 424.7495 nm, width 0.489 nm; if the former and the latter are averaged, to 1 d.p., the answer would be 51.9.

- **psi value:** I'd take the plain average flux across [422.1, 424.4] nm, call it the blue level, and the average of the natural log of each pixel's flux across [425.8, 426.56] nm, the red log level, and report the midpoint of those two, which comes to 27.0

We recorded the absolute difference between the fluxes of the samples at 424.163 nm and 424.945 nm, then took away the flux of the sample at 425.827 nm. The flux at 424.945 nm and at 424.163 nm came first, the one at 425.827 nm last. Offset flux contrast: -43.8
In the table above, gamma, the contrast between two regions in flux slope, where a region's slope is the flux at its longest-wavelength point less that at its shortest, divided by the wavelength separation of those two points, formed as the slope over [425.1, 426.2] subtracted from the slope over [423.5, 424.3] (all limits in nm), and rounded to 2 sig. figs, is 13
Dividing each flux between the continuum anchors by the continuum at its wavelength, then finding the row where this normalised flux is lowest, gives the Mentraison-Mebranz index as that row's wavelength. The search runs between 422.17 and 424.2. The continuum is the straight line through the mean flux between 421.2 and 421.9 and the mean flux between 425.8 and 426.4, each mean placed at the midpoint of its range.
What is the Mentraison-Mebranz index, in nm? 422.604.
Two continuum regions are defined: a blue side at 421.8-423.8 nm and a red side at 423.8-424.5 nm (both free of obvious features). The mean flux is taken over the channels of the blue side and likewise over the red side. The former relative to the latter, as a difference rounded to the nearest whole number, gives -4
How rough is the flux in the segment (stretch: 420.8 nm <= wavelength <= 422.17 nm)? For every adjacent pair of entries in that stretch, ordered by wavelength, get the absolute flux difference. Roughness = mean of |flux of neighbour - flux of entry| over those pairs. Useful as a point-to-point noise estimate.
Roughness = 2.4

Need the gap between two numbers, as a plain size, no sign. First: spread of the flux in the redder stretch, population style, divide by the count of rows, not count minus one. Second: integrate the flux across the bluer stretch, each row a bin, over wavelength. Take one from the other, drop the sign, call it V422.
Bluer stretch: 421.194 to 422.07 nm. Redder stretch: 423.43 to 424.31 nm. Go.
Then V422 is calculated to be 46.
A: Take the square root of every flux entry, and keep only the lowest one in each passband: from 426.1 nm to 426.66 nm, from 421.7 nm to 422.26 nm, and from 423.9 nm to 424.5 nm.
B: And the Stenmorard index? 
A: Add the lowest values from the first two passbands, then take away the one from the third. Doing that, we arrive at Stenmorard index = 6.8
